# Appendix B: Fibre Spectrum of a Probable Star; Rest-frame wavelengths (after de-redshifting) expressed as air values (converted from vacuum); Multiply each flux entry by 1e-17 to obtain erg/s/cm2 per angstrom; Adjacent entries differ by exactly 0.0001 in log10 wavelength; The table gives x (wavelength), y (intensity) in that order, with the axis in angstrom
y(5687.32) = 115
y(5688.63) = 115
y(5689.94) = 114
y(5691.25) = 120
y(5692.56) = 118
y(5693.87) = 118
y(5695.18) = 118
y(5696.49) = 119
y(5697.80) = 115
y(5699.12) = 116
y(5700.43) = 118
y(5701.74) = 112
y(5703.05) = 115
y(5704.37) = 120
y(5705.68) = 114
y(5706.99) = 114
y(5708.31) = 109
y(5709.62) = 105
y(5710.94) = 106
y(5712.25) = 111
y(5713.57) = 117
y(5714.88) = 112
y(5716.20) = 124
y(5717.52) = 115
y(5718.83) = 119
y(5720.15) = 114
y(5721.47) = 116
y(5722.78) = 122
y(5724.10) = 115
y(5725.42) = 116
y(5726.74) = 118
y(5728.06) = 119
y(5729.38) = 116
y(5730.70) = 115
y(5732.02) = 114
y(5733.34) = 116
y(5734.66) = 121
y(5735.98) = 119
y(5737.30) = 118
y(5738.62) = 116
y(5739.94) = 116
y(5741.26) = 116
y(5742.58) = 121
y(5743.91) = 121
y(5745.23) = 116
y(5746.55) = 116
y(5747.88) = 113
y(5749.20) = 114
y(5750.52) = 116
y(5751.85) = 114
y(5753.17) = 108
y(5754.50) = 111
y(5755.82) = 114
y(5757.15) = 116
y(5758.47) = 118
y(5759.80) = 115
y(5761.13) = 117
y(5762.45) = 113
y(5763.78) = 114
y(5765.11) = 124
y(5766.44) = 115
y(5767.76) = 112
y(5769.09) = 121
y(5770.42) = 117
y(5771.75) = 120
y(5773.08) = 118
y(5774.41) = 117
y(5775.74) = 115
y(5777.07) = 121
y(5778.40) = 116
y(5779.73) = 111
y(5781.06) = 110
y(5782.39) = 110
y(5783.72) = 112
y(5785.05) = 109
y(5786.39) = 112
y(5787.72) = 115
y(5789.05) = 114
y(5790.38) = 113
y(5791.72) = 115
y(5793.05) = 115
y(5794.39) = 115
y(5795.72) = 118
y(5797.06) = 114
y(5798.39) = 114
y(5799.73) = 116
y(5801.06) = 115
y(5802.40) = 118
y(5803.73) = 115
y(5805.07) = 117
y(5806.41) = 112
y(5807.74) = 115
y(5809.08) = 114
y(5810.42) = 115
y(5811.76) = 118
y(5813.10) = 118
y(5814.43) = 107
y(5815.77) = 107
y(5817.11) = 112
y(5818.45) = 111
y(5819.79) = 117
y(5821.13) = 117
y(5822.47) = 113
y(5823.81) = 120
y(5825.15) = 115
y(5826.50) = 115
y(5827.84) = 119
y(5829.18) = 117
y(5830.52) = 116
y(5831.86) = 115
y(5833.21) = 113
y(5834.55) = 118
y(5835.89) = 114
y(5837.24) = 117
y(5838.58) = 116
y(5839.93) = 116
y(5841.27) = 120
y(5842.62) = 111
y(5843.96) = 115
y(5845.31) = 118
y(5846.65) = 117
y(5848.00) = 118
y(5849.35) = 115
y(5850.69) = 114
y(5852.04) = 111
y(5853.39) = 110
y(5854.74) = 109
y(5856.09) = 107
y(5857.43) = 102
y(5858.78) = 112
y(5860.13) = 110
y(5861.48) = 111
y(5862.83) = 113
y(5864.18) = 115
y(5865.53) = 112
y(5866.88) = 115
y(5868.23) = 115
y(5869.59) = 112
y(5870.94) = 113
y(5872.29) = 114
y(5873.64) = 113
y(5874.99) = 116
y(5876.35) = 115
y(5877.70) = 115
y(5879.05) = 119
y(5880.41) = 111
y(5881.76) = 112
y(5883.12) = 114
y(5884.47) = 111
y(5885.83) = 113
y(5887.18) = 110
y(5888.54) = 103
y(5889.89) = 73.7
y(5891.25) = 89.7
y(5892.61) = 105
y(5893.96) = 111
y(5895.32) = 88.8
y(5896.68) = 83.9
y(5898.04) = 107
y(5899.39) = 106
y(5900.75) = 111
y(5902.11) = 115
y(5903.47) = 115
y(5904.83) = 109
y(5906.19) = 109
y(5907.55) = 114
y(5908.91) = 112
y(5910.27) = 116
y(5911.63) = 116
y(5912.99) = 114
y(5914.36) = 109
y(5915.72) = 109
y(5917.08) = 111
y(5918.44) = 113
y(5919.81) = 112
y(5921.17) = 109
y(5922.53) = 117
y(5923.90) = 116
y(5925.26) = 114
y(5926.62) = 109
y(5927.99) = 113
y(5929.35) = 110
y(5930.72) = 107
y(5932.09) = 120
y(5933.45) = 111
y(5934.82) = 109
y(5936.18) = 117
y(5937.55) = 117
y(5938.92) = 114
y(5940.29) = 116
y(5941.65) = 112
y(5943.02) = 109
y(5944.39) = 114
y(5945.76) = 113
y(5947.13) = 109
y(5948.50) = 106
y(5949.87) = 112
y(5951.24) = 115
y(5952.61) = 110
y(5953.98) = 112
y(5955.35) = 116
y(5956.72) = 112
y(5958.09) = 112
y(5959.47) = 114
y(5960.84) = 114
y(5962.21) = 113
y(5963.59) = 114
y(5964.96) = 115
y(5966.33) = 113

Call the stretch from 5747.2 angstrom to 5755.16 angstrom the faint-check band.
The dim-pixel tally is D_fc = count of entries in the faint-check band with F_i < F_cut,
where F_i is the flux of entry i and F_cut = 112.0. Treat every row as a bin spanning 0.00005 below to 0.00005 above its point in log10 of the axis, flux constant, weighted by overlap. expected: 2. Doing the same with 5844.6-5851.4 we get 0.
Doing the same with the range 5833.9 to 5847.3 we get 1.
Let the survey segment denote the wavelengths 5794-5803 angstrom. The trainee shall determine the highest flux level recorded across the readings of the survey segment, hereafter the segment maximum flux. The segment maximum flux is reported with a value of 118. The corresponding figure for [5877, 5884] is 119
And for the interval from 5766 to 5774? 121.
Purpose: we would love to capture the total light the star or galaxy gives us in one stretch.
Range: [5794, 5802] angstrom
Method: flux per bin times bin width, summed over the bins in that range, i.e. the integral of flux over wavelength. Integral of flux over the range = 924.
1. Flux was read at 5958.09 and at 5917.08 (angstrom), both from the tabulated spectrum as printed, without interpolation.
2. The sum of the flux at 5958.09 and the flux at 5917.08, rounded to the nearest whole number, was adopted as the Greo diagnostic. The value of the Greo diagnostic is 223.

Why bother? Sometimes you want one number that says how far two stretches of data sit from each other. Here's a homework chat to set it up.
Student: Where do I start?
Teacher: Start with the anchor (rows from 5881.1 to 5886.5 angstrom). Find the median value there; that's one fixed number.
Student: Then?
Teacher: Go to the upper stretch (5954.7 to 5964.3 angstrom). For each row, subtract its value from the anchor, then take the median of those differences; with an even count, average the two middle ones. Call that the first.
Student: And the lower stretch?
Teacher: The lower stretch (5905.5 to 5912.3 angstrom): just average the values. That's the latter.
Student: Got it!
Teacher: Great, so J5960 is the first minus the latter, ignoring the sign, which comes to 115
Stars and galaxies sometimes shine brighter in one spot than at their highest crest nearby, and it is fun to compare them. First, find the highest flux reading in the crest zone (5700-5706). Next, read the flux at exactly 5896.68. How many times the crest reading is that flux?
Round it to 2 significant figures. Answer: 0.70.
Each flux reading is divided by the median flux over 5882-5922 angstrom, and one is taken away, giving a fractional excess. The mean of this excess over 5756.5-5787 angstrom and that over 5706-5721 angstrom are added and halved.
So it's 0.030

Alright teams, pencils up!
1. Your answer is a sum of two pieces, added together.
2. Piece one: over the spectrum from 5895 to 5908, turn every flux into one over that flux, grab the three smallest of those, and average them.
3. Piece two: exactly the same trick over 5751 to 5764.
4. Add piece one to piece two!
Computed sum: 0.0173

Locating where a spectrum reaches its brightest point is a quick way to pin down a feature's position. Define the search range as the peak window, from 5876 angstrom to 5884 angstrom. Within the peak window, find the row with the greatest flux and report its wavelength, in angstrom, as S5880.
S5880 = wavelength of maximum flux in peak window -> 5879.05 angstrom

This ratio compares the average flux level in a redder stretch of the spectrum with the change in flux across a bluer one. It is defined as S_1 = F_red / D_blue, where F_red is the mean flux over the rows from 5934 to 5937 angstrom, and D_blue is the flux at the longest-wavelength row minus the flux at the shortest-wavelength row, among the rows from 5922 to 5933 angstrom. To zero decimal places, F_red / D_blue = 38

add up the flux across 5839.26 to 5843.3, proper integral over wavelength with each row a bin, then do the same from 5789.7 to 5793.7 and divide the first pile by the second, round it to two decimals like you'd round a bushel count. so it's 1.02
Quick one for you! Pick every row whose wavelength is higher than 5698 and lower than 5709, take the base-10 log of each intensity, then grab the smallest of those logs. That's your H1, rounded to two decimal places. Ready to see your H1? 2.04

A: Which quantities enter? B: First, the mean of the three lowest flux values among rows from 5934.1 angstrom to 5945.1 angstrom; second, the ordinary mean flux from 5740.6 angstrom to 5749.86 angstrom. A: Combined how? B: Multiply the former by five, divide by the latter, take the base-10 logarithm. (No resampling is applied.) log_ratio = 0.673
